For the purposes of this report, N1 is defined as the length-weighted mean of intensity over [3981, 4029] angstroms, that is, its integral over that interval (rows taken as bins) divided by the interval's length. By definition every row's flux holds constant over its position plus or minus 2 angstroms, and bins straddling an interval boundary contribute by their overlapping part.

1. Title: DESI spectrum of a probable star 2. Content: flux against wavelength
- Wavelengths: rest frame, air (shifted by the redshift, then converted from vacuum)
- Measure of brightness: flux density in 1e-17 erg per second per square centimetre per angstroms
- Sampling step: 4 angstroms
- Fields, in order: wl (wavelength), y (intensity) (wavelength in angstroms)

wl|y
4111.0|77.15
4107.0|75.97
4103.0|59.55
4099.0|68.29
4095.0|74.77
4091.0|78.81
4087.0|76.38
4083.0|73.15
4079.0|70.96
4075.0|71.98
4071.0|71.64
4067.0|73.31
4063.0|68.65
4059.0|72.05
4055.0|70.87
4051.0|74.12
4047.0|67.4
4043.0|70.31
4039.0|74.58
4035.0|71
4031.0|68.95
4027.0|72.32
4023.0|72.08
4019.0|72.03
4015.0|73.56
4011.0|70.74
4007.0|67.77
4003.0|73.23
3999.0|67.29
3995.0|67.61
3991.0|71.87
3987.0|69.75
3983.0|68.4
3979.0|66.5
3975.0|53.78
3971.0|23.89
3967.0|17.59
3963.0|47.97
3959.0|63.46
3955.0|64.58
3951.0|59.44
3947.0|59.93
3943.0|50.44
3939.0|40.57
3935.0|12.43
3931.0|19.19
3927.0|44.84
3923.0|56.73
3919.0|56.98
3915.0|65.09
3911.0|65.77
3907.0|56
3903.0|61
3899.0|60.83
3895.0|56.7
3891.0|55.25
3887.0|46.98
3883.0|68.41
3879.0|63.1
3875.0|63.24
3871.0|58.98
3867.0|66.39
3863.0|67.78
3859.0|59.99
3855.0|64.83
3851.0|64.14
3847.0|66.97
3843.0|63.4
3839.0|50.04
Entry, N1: 70.6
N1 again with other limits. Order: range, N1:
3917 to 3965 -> 48.0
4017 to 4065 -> 71.2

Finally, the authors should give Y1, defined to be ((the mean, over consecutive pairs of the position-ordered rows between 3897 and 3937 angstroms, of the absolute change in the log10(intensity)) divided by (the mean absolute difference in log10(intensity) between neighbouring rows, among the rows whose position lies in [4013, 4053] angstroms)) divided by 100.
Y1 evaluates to 0.055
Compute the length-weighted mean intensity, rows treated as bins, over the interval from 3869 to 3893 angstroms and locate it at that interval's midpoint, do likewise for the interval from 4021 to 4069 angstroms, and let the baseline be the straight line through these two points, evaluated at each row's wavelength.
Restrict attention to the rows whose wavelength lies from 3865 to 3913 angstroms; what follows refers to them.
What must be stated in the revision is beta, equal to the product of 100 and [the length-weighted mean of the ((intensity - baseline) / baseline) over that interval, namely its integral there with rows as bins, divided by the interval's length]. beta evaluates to 1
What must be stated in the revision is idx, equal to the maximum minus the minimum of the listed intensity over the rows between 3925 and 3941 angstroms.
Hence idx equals 32.4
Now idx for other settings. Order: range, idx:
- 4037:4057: 7.2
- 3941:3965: 16.6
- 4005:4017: 5.8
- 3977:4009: 6.7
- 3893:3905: 4.3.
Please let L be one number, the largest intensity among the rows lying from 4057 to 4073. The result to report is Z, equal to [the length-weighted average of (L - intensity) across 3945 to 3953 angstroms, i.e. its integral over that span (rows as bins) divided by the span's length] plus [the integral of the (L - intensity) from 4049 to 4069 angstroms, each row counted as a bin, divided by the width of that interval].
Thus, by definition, 15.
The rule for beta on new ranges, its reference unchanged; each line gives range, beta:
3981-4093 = 1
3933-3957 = -25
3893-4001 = -16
